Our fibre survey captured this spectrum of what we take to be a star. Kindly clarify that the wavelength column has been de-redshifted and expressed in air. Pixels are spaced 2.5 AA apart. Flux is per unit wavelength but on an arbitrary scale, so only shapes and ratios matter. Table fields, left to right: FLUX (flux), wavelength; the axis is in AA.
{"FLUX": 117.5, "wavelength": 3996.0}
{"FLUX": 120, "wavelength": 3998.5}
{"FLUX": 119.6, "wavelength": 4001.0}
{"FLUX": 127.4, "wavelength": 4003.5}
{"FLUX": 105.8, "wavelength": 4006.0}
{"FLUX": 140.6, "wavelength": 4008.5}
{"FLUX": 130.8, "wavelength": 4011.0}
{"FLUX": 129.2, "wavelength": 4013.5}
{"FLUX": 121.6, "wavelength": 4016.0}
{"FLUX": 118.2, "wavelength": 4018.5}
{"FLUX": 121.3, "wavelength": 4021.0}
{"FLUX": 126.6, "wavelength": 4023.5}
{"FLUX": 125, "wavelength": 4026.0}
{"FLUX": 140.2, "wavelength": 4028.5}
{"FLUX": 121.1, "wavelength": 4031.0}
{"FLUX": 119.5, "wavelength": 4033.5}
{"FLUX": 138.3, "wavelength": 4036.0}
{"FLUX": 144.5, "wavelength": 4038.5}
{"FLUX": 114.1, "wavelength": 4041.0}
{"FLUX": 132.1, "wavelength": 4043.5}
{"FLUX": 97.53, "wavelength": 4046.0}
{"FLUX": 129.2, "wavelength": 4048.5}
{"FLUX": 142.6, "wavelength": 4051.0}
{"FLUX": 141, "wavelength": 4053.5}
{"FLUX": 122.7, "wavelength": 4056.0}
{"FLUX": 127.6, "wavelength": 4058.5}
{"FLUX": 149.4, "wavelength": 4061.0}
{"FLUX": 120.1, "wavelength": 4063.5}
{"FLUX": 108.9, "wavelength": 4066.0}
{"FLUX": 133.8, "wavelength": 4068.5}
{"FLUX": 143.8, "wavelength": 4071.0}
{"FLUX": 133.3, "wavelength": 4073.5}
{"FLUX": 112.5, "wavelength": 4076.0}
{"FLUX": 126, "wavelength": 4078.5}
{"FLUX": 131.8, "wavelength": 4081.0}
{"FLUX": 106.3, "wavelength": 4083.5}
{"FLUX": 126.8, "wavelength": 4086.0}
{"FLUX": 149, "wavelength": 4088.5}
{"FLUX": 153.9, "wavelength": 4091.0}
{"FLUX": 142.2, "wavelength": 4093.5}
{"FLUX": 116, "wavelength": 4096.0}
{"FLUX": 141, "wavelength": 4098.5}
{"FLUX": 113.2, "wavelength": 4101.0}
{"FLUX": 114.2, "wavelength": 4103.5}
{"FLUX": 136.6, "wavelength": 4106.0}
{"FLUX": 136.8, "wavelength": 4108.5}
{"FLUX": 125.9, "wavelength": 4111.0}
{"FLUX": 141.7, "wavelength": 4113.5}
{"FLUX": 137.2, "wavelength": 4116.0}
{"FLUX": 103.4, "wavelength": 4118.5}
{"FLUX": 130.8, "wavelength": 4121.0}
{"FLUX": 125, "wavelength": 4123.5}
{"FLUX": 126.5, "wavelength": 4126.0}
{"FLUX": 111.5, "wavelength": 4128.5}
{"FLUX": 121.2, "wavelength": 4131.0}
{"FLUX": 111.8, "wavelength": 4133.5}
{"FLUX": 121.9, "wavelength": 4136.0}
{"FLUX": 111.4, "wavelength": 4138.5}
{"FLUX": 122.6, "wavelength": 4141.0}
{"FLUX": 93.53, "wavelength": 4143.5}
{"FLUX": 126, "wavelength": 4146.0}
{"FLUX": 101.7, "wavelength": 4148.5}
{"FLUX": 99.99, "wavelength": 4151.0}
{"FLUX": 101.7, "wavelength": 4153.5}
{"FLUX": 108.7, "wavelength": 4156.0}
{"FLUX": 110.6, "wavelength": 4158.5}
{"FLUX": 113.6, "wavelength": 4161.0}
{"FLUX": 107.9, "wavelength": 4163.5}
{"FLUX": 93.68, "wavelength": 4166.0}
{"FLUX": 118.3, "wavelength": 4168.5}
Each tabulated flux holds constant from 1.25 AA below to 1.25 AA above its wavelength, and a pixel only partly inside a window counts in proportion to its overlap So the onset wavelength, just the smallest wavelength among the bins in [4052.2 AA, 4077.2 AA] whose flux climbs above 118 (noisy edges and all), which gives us 4053.5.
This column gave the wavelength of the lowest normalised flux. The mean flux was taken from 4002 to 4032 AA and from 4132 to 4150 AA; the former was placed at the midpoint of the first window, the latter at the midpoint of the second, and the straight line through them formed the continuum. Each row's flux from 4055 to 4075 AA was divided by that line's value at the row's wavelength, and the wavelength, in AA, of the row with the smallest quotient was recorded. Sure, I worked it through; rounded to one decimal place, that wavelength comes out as 4066.0 AA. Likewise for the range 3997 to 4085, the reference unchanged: 4046.0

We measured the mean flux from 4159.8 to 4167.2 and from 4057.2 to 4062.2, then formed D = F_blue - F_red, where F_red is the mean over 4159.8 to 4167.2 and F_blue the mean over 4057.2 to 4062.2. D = 33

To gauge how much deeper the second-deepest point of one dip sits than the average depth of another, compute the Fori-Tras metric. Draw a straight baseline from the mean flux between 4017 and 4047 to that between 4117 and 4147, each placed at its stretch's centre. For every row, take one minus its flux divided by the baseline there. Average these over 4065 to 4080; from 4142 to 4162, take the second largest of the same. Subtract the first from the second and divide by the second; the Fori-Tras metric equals 1.3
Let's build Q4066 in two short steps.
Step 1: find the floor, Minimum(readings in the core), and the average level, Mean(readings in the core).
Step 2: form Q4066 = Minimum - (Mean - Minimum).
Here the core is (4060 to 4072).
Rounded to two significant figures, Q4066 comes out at 87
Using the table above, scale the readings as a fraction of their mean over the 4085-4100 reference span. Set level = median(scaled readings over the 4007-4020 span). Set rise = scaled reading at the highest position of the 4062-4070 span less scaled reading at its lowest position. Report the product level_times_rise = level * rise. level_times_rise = 0.093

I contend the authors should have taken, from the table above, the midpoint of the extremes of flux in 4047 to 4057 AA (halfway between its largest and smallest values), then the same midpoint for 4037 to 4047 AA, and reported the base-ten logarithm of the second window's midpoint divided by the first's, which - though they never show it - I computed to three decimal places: -0.040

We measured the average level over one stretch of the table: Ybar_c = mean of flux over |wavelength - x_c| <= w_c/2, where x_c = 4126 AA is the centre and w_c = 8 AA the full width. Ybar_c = 121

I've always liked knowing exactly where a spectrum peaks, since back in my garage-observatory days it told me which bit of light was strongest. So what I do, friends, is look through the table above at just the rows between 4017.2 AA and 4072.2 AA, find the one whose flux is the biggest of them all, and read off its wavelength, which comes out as 4061.0 AA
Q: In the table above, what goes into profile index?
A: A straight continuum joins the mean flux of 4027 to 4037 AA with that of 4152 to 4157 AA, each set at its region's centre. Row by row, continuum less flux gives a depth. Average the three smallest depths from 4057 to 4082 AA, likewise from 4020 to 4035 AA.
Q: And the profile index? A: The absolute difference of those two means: 20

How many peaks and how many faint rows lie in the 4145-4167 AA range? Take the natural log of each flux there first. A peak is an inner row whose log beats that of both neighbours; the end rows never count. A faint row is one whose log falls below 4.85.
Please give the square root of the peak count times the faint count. 3.0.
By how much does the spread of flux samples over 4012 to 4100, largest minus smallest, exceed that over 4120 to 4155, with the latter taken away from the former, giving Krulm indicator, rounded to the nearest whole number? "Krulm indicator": 19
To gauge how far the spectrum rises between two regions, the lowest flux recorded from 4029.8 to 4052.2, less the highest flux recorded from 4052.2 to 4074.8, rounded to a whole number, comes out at -52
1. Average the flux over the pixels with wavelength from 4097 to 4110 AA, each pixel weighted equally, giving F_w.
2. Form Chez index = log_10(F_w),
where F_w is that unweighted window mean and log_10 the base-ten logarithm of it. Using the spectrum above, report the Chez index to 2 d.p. 2.11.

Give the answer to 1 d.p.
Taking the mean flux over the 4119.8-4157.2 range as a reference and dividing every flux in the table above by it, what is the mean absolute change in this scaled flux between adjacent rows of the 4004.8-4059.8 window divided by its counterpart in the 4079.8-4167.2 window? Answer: 1.0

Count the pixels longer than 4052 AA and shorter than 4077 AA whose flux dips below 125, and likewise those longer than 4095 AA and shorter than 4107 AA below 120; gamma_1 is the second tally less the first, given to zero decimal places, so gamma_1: -1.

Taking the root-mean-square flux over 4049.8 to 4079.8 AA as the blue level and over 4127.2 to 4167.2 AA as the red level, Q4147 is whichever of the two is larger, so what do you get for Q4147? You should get 131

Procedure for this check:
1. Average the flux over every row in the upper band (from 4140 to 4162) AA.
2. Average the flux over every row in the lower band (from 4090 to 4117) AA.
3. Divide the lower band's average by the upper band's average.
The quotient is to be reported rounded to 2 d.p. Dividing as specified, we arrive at 1.22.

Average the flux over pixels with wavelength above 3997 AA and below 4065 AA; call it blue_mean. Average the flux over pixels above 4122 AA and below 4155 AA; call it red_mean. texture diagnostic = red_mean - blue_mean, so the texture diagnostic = -13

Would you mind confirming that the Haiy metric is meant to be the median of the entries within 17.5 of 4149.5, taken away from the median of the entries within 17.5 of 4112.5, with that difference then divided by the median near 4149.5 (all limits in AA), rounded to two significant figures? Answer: 0.15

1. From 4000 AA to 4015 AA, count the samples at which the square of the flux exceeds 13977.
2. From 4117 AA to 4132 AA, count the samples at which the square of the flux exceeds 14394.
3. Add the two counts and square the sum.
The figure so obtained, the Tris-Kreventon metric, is 81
